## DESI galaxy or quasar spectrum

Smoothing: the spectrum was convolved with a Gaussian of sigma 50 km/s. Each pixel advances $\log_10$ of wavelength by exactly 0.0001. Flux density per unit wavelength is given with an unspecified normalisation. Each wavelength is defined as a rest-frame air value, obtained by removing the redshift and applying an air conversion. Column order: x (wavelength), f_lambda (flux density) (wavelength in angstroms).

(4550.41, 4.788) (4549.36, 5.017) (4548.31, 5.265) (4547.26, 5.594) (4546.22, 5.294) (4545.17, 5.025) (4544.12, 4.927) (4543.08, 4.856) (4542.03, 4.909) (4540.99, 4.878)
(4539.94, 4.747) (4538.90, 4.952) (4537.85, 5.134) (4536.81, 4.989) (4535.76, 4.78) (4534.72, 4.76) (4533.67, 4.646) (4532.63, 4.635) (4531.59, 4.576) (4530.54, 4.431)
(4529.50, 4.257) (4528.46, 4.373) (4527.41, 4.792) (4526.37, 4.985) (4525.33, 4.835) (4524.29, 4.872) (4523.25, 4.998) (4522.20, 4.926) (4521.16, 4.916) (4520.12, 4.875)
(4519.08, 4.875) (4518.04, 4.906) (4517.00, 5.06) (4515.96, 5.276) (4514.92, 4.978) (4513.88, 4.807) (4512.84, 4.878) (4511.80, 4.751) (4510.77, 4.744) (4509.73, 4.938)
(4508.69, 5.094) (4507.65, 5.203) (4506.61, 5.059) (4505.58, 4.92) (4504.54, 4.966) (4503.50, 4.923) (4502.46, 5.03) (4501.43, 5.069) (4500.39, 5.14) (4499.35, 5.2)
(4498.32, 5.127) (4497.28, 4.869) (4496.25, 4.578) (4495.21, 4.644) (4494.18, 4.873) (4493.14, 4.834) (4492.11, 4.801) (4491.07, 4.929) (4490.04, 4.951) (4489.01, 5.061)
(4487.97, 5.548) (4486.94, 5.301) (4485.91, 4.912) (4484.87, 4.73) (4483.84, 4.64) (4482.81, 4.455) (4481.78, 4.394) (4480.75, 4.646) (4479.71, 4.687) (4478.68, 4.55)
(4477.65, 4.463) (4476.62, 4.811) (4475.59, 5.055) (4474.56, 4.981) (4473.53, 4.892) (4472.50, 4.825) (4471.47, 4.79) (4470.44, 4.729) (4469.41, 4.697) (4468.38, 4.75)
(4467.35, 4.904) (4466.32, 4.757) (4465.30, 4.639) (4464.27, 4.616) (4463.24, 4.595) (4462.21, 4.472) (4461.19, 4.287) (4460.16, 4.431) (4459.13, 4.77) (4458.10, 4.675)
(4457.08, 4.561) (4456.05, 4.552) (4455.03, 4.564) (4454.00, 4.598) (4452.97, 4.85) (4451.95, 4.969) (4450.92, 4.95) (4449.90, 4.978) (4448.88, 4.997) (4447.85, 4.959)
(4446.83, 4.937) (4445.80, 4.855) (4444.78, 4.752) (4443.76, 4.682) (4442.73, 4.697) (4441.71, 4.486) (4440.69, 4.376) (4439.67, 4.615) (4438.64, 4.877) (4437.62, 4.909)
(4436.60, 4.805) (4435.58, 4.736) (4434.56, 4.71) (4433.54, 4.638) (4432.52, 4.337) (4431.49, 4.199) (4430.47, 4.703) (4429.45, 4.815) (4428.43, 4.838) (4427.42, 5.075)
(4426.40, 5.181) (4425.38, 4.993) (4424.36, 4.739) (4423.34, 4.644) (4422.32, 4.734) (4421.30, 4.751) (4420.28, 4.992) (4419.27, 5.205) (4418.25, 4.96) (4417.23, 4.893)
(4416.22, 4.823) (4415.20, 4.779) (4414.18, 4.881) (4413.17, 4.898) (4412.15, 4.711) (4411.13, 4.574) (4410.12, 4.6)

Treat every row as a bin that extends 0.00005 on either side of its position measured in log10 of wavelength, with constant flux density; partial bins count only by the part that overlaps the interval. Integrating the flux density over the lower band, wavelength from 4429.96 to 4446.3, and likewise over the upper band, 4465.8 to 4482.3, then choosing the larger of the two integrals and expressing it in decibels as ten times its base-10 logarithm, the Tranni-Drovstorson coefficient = 18.9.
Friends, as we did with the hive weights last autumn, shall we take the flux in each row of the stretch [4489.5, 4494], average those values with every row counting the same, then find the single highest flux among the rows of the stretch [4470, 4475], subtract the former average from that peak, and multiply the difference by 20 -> 2.0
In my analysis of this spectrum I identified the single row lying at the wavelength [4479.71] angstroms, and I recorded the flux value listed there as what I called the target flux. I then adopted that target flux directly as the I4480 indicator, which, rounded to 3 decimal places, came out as 4.687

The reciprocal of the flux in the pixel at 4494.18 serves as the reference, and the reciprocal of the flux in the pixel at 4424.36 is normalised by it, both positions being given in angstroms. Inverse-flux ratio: 1.03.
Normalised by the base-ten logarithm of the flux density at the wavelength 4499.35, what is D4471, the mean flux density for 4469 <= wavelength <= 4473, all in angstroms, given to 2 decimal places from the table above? 6.65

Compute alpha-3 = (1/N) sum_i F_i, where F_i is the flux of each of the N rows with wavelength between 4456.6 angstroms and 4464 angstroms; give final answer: 4.54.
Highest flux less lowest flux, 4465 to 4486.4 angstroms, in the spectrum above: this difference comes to 0.7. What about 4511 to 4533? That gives 1.0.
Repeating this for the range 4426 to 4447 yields 1.0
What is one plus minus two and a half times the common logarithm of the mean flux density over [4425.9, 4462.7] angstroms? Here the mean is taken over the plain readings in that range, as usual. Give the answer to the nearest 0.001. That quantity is -0.684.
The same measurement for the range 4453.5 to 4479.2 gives -0.675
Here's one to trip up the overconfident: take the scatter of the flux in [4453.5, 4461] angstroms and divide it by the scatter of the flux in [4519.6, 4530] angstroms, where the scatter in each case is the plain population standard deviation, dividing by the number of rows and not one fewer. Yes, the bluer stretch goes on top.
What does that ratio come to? 0.41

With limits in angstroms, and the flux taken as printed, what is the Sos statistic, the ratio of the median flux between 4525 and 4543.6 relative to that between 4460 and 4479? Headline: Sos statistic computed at 1.01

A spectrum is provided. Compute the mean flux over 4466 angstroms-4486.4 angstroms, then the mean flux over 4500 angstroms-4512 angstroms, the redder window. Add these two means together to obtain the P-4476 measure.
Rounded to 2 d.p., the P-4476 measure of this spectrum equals 9.72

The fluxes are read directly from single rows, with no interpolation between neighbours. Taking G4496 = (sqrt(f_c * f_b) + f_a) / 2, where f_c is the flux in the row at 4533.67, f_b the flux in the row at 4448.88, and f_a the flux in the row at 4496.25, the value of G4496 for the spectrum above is 4.70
